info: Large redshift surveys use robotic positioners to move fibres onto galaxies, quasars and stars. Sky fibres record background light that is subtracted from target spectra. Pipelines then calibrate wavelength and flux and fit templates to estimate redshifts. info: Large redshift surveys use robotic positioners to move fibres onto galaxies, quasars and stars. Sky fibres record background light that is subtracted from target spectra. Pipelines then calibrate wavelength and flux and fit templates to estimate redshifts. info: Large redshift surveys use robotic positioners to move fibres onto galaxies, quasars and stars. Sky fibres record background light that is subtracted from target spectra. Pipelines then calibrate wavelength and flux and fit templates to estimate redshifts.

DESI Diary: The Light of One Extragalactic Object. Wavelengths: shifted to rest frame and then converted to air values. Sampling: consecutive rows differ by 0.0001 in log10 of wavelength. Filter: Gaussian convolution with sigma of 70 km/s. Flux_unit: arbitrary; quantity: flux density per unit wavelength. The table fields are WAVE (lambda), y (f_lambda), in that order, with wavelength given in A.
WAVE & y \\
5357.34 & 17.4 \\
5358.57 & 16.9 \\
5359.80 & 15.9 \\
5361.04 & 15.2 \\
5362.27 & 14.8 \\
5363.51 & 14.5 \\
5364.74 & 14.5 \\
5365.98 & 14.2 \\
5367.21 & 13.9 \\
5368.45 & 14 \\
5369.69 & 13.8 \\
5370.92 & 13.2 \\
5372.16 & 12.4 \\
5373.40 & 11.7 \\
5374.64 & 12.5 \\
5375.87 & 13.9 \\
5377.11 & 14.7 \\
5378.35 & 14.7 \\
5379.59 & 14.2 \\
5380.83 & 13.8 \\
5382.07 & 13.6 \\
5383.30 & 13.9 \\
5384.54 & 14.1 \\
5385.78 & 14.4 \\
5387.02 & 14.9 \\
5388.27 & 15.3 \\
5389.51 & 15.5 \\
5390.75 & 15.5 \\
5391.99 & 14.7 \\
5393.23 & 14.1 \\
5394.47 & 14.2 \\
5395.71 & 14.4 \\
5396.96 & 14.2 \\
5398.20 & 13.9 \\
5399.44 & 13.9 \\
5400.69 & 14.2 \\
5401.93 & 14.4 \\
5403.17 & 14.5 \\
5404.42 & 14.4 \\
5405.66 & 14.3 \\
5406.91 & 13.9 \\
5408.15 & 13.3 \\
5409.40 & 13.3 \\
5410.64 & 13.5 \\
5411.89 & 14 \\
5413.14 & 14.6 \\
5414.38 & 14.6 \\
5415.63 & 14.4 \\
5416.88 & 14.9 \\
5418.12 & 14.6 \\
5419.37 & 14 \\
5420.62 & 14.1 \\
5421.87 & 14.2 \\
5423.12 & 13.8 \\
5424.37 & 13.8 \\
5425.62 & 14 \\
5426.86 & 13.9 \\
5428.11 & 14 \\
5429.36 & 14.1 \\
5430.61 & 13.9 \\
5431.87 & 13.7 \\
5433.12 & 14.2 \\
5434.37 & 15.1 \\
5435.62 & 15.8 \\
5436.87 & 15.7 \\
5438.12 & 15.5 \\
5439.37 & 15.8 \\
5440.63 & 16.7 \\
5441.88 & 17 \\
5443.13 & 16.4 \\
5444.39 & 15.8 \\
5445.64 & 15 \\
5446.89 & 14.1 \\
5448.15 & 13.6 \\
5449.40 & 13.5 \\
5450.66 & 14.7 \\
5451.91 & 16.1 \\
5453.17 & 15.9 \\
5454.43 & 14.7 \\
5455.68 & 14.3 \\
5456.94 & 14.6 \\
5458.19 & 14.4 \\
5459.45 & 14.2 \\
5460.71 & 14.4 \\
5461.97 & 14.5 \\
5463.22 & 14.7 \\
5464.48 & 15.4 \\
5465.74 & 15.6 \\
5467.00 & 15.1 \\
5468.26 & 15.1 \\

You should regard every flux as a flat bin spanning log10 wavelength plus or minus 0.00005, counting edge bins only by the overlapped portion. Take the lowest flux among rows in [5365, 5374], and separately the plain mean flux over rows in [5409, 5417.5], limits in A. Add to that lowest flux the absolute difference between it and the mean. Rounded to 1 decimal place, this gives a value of 14.2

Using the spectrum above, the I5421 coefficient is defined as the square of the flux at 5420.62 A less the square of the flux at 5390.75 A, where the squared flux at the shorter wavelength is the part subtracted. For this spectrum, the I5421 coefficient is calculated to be -41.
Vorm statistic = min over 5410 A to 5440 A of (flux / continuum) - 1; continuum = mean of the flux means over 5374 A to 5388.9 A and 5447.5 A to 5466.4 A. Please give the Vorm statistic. -0.06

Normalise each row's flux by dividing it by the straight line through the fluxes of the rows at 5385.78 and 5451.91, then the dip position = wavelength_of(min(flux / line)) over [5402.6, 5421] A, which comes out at 5409.40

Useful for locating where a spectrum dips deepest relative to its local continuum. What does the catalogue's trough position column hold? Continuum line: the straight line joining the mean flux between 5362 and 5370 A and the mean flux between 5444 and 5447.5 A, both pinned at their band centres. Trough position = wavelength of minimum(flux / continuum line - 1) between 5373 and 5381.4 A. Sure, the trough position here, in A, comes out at 5373.40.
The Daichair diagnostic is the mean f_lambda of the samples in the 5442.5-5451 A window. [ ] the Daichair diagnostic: 14.7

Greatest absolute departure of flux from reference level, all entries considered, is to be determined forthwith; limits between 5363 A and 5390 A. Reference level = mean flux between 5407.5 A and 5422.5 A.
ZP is 2.42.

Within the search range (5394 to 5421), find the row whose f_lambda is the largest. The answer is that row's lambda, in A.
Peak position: 5416.88 A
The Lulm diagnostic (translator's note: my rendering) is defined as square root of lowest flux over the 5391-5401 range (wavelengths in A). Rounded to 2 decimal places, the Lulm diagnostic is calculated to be 3.73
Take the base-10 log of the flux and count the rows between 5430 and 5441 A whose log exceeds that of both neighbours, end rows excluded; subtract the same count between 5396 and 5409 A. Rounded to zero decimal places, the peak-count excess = 0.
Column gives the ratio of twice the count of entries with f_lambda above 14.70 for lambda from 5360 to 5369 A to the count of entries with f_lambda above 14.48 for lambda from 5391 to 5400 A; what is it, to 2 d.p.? 4.00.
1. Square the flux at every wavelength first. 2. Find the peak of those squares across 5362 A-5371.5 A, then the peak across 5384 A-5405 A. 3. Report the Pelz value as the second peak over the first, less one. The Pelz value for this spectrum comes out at 0.1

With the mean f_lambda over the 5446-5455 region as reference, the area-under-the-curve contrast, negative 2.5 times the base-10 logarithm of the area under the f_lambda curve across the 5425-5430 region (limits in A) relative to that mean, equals -1.7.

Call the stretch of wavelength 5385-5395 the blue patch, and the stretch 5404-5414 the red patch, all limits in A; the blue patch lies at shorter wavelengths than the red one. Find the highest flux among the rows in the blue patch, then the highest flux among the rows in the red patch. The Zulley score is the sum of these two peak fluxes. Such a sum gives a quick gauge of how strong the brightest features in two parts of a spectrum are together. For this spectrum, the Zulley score 30.1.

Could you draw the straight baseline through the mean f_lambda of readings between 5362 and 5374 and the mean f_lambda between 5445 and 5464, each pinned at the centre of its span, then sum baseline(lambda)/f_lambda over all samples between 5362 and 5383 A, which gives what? 17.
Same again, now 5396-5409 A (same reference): 10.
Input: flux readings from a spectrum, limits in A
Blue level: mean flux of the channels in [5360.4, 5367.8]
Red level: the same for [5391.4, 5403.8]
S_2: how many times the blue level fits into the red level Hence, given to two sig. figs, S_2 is 0.98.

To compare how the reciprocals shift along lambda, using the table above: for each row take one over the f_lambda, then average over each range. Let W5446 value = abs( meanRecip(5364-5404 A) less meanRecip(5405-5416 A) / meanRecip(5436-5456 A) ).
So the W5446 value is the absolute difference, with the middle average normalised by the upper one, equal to 1.02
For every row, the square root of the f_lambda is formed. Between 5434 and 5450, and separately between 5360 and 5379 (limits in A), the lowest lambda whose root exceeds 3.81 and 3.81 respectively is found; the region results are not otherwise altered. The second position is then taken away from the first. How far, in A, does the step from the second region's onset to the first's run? 73.3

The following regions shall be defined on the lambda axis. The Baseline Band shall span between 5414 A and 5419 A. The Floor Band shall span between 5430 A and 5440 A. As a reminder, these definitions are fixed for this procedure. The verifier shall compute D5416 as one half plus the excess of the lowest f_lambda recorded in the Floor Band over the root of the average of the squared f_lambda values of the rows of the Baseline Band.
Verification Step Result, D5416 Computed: -0.43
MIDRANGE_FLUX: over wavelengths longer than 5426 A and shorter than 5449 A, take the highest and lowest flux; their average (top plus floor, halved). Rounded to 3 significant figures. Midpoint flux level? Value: 15.3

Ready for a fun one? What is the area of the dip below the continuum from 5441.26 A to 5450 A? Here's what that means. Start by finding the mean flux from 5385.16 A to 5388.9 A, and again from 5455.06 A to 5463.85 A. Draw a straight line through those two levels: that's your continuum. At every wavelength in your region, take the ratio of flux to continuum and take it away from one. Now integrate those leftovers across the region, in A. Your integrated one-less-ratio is -0.32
